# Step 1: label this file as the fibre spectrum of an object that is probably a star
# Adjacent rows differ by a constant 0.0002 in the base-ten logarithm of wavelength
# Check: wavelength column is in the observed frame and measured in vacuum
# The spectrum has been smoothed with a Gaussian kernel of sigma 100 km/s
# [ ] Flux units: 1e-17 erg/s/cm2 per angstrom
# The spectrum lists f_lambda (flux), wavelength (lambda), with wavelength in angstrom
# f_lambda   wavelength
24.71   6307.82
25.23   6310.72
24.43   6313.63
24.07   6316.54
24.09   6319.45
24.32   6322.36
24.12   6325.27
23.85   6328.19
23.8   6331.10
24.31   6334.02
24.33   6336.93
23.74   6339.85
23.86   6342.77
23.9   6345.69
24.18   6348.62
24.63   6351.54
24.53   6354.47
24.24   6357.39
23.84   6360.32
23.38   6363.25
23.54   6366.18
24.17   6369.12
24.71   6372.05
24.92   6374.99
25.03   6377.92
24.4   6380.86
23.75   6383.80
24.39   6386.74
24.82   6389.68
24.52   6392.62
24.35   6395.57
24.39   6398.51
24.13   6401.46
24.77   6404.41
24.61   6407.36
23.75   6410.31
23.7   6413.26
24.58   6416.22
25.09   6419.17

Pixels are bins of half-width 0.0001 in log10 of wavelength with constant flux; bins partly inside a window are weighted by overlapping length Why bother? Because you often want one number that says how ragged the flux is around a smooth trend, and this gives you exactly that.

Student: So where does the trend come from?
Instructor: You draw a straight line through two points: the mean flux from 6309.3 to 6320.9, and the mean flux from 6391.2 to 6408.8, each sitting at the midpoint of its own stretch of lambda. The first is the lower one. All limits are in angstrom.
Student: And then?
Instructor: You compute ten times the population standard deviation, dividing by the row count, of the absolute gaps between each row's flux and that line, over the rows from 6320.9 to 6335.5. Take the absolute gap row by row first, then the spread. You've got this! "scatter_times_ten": 2.21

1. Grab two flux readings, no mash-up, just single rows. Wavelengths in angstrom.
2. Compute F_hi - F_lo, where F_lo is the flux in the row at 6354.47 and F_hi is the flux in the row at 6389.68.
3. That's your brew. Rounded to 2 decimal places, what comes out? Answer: 0.29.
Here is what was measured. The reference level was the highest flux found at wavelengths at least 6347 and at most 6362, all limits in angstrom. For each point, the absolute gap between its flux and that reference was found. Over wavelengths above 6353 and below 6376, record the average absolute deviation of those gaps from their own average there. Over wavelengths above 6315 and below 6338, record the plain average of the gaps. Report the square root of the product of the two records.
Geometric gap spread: 0.44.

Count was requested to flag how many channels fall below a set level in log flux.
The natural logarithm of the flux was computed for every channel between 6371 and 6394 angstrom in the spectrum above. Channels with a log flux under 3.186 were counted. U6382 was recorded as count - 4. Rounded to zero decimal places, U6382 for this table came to -3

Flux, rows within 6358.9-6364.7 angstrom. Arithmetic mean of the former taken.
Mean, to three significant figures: 23.6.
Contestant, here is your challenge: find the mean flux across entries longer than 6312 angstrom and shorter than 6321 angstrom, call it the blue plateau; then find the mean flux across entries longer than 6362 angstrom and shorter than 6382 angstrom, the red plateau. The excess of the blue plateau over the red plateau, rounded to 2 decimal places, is -0.11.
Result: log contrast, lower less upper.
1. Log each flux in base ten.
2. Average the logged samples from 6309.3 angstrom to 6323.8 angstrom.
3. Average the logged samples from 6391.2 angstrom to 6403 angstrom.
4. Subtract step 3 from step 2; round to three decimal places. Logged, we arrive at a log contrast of 0.001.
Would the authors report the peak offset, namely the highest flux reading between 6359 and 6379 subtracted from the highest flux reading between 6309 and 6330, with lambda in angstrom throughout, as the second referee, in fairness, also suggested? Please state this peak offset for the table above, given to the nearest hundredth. 0.20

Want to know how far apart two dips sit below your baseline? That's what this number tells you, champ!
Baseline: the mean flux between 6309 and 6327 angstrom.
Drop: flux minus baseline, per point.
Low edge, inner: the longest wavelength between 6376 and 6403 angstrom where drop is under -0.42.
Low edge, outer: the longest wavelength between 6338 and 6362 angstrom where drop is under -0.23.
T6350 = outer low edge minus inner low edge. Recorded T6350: -23.5 angstrom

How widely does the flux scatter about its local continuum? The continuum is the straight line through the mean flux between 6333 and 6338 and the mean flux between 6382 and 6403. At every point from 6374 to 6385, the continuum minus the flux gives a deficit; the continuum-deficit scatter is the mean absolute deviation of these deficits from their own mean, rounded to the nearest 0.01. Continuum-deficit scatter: 0.45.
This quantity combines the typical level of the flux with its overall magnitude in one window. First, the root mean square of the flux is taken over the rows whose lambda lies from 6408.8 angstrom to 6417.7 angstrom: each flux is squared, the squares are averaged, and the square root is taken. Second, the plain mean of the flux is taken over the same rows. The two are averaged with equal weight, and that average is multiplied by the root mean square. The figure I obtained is 577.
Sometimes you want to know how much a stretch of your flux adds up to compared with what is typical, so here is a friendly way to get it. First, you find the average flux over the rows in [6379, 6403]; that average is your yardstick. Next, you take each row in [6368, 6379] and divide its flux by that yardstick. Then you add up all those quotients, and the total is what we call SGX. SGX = 4.06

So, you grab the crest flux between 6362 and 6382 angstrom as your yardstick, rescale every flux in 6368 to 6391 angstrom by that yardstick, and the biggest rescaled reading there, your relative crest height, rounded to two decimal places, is 1.00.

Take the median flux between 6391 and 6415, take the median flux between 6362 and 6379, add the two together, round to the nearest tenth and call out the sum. 48.8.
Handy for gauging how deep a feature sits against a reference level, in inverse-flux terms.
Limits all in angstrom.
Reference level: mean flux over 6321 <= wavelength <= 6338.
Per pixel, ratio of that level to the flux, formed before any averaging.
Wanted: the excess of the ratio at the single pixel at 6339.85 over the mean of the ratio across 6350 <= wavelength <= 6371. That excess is 0.013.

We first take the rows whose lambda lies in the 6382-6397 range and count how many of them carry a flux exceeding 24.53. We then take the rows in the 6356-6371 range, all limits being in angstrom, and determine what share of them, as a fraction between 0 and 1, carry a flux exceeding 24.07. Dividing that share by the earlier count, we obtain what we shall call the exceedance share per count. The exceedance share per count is 0.40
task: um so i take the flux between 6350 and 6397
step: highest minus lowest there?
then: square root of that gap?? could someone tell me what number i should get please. 1.28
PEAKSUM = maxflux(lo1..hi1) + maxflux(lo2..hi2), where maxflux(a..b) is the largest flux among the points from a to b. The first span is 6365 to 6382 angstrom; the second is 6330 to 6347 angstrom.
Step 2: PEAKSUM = 49.4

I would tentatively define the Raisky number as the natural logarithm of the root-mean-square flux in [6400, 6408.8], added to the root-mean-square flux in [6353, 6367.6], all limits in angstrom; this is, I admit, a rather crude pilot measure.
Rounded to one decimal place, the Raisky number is 27.1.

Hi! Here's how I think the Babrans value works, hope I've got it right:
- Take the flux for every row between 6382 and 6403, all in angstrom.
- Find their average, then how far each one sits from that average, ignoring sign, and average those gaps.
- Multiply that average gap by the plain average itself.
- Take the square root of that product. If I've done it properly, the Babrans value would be 2.3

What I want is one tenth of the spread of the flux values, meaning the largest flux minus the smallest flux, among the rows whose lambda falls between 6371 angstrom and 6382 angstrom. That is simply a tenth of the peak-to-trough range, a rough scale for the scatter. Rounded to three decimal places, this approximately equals 0.063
